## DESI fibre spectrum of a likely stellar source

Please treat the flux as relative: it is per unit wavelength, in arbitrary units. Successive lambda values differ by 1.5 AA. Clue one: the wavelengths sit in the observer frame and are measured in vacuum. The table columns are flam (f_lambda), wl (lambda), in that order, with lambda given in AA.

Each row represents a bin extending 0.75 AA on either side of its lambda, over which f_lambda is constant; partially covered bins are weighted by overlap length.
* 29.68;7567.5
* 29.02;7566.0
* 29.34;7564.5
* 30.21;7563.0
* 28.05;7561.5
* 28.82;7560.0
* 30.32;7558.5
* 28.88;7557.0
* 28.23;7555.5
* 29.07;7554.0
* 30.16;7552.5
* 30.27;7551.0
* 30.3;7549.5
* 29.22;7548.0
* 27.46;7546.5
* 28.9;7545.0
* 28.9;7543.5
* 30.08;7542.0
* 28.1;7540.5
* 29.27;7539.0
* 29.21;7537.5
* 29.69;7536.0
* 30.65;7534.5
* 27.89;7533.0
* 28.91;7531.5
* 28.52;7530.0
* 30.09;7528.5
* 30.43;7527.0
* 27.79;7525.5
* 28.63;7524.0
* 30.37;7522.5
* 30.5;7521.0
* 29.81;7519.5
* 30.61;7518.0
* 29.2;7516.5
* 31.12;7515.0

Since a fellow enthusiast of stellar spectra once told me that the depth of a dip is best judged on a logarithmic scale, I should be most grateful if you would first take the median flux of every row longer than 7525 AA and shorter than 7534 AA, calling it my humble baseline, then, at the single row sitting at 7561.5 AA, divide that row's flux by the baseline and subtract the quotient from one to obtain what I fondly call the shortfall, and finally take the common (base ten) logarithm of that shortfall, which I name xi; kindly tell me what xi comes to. -1.6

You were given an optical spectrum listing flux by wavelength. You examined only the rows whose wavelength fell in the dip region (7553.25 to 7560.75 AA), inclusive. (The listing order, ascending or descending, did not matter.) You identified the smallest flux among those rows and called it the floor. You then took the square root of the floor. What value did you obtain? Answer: 5.313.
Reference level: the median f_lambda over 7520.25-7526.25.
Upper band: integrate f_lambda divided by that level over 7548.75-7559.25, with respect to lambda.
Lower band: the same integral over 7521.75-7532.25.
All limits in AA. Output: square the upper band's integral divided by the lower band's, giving 1.02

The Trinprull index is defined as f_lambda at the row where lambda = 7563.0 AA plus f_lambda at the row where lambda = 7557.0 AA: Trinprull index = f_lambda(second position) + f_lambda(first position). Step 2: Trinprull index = 59.1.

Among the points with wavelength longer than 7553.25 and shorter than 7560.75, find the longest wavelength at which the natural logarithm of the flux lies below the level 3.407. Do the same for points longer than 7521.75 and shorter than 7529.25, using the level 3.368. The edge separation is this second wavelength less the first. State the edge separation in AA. -34.5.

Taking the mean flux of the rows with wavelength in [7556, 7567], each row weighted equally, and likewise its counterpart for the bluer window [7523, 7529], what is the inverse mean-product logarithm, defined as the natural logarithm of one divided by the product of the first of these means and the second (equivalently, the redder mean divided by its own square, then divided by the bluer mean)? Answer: -6.75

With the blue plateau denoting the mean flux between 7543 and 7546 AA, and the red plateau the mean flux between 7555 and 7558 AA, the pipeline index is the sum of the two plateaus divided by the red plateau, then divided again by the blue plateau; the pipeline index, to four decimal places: 0.0696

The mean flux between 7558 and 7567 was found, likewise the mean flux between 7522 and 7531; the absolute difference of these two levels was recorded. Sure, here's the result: 0.01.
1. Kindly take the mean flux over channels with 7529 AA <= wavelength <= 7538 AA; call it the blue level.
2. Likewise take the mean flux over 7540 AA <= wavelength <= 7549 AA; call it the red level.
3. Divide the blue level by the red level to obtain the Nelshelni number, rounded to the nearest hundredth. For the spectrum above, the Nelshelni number 1.01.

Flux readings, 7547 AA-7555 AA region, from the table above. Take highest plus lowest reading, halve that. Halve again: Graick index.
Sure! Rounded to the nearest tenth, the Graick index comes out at 14.8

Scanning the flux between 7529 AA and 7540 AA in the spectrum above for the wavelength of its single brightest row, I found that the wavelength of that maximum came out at 7534.5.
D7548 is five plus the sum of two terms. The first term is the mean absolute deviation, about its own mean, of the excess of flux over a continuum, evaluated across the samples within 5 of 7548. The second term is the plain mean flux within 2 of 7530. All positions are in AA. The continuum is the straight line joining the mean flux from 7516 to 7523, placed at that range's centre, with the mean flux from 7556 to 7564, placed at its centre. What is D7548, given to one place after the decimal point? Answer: 35.0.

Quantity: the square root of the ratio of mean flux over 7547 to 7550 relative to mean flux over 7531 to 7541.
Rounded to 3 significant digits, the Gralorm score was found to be 1.01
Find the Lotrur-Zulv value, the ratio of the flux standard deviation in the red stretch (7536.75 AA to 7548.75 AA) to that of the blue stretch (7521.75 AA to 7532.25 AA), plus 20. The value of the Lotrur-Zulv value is 20.8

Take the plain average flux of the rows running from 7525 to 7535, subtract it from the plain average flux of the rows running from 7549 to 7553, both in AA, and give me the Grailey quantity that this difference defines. 1.1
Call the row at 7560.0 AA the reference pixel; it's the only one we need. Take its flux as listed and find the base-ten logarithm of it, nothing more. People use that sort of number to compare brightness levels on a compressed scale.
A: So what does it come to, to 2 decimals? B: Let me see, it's 1.46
